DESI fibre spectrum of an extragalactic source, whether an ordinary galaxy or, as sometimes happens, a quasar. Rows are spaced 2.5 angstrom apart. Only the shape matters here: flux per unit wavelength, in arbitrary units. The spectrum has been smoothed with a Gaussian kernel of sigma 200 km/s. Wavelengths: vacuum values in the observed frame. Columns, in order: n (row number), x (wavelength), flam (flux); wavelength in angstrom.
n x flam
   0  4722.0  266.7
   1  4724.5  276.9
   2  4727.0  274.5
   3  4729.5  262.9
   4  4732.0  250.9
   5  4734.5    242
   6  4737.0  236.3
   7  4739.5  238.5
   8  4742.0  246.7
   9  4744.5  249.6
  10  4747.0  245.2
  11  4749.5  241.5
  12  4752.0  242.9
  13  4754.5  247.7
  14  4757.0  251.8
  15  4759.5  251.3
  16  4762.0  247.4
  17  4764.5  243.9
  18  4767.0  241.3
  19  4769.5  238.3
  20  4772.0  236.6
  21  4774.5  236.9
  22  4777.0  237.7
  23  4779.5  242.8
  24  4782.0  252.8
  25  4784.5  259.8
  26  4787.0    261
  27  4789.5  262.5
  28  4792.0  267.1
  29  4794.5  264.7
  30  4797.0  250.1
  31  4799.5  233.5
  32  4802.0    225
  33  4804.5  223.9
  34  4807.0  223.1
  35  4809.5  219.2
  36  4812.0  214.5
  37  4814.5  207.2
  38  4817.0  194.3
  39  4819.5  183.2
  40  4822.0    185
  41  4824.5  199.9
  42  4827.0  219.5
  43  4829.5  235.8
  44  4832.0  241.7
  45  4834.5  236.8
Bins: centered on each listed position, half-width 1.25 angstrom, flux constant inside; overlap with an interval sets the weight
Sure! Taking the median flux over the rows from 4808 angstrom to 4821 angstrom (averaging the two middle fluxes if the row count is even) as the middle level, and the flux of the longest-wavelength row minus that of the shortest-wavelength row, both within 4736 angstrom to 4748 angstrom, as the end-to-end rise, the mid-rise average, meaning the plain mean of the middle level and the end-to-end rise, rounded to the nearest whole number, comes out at 108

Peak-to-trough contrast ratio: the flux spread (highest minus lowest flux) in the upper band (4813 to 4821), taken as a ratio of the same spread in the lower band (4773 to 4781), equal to 4.1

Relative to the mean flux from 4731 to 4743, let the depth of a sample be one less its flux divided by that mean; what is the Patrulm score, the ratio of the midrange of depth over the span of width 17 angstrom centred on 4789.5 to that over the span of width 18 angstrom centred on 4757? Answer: 4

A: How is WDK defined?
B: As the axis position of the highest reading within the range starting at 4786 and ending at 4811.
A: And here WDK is 4792.0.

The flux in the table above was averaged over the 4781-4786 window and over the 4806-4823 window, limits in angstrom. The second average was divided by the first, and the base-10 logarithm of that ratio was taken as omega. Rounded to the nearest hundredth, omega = -0.10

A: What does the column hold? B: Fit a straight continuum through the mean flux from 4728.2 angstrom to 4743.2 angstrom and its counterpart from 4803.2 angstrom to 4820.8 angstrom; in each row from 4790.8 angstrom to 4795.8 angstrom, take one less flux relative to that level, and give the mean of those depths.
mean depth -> -0.22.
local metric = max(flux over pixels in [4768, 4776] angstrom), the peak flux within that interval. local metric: 238.3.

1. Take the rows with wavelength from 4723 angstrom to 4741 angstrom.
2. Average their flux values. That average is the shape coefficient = 254.6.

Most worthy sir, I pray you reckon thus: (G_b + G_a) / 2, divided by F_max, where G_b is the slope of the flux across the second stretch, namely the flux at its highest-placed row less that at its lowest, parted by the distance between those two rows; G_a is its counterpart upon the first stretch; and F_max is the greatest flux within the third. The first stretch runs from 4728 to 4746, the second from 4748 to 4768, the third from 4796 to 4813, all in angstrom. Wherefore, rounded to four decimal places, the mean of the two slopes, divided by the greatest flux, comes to -0.0018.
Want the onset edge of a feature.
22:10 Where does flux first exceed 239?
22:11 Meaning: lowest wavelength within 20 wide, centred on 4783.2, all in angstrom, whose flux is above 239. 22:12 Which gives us 4779.5 angstrom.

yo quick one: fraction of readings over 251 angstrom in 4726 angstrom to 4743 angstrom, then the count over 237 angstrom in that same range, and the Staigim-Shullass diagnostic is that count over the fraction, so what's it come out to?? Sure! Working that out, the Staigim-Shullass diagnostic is 21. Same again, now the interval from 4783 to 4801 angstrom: 8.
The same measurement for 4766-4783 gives 35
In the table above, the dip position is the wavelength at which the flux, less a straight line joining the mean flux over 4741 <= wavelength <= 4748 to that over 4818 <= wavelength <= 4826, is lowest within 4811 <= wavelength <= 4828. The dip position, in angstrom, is 4819.5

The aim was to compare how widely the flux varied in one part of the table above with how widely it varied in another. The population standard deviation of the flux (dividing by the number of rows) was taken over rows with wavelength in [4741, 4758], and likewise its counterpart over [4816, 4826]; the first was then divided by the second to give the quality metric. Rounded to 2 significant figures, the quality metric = 0.49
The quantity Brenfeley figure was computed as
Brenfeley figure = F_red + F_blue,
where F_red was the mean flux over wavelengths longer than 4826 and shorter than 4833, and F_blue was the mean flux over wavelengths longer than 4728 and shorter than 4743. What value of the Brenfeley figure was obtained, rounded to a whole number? 479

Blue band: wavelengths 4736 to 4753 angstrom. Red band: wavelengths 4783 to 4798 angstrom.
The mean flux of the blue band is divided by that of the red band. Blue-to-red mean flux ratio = 0.93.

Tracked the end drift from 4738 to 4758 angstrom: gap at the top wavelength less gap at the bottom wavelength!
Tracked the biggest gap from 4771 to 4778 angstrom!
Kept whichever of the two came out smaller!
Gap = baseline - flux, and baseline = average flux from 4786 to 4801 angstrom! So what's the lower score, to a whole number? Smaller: -13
